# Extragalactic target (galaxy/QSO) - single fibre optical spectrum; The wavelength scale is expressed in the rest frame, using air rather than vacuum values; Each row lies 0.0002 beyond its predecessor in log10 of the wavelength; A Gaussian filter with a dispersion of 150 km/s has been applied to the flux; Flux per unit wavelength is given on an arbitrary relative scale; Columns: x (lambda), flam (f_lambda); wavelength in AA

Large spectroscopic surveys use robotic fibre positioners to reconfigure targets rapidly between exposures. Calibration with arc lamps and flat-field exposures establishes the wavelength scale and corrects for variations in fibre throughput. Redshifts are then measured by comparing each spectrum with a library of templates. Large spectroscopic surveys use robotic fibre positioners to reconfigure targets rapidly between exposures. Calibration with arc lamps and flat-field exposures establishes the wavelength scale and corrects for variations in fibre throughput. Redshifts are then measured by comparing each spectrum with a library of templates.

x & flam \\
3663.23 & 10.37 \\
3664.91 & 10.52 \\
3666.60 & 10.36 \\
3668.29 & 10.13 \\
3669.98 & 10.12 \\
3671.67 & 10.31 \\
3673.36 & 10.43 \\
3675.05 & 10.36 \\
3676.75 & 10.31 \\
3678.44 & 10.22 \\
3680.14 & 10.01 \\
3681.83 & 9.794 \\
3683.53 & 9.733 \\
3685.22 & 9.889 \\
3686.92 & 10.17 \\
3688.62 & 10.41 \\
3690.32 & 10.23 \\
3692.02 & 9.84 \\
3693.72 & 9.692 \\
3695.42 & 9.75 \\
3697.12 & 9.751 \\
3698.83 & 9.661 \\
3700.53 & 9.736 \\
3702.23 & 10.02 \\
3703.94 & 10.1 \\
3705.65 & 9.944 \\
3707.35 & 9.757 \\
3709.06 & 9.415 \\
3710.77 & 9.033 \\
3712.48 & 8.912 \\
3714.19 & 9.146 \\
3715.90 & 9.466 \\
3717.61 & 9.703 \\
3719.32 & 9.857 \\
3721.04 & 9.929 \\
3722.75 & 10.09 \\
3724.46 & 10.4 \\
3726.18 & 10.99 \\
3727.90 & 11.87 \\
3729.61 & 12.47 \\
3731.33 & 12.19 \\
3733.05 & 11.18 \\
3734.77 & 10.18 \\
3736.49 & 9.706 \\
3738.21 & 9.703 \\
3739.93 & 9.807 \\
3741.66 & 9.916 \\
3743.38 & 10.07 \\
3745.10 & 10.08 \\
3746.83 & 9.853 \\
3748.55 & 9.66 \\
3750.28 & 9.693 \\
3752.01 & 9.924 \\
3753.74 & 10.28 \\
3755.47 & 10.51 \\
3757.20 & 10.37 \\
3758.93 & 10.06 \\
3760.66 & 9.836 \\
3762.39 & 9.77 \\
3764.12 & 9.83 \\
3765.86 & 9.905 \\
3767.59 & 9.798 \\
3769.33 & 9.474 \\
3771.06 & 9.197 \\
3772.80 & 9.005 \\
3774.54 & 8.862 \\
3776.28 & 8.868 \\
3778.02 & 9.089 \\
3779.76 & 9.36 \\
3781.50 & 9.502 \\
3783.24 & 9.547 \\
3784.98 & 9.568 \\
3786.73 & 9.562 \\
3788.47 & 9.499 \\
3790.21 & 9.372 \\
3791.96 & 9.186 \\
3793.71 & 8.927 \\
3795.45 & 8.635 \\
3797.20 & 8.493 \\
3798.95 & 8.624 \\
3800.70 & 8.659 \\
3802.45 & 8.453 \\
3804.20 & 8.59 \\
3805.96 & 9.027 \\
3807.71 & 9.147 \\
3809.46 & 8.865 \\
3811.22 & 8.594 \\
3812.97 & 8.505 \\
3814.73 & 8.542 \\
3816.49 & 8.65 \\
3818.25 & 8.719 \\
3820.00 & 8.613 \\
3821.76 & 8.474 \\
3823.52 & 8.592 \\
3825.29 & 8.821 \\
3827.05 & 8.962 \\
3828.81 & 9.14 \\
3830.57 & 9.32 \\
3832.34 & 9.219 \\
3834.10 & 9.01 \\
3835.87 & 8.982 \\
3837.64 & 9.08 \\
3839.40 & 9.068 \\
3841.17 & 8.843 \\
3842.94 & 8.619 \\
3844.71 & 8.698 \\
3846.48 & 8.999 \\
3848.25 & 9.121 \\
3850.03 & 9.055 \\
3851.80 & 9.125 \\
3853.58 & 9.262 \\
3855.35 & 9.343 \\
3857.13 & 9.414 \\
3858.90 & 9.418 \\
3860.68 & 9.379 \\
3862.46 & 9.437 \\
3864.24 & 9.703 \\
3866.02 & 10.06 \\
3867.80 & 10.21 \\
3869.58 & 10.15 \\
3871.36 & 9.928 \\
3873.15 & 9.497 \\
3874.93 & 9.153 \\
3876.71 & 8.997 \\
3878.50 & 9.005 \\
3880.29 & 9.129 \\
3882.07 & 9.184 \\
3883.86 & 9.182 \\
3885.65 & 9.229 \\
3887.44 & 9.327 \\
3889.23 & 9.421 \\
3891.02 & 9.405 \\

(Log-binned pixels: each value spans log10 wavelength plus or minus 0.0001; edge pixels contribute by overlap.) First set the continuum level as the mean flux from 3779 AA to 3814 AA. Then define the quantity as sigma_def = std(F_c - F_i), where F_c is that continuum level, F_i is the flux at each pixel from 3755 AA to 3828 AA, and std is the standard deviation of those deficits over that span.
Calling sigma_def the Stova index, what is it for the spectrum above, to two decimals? 0.55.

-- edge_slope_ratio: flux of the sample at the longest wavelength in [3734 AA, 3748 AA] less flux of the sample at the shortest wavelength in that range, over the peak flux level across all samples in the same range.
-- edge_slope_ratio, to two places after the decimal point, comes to -0.03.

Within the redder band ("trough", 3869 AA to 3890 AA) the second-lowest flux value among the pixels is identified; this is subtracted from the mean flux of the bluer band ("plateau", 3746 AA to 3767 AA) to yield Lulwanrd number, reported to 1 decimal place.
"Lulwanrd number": 1.0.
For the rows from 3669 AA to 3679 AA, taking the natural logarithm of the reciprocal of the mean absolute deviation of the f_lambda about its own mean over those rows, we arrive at 2.5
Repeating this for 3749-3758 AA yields 1.3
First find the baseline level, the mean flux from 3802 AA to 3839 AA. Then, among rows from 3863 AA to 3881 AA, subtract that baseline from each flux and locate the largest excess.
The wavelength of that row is 3867.80 AA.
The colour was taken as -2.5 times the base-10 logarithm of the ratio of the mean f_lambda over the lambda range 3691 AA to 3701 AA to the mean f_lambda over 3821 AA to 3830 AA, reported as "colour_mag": -0.11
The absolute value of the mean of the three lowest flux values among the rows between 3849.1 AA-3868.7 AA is 9.15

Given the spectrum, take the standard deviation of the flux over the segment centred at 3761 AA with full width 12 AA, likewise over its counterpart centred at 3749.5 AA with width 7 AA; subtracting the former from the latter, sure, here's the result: -0.16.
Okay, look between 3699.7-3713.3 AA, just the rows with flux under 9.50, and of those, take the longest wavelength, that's 3712.48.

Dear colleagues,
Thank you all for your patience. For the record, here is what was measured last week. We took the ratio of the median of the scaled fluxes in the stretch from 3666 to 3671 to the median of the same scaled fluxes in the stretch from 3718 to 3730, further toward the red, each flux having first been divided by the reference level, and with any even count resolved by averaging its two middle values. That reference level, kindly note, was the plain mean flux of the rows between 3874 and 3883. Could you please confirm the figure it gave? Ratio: 0.97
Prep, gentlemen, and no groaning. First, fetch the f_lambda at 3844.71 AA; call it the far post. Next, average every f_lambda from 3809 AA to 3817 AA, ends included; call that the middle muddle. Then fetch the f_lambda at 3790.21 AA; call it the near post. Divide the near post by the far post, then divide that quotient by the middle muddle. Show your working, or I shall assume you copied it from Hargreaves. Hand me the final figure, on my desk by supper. 0.125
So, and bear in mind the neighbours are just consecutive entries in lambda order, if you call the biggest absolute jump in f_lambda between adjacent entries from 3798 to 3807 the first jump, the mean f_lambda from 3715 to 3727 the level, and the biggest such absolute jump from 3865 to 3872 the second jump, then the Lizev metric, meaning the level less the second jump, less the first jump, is 9.4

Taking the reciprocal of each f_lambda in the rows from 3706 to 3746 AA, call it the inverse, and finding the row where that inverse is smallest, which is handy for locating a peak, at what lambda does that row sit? 3729.61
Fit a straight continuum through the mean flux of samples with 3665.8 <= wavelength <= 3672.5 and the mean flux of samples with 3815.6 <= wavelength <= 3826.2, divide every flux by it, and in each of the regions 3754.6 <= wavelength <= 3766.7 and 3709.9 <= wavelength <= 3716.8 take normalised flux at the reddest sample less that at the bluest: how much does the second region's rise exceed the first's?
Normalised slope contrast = 0.10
